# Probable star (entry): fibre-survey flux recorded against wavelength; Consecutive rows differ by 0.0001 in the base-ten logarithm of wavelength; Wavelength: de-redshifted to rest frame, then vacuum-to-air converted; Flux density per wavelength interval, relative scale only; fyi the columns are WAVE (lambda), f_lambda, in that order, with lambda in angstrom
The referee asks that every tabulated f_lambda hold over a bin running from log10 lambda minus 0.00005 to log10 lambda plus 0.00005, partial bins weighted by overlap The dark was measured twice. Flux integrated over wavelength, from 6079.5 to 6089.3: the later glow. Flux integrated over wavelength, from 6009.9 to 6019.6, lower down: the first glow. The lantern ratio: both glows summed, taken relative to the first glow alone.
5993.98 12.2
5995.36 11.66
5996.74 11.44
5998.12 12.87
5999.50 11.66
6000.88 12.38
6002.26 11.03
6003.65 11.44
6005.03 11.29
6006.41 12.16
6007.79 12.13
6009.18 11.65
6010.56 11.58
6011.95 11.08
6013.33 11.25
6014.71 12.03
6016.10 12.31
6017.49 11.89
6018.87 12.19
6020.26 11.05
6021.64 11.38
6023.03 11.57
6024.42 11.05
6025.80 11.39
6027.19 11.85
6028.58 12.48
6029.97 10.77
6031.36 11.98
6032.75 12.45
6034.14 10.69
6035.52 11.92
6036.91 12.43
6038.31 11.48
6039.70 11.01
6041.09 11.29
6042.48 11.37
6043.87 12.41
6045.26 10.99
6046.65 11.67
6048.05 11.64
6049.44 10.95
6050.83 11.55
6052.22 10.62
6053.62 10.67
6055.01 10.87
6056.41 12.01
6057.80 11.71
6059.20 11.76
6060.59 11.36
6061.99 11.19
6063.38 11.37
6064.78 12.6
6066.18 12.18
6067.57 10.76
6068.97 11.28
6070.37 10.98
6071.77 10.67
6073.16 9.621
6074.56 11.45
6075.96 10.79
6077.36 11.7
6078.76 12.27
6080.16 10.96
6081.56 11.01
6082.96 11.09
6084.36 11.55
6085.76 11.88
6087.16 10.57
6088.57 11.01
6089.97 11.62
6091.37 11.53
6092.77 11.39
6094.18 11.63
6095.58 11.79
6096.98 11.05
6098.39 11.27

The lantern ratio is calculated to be 1.959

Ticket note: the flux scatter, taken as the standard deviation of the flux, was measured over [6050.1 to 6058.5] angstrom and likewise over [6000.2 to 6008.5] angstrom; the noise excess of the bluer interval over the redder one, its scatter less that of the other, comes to -0.04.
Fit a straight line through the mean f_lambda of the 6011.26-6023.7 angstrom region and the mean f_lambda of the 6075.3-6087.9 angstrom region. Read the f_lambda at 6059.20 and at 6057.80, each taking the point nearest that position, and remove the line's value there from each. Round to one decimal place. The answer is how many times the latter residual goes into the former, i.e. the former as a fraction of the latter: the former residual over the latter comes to 1.2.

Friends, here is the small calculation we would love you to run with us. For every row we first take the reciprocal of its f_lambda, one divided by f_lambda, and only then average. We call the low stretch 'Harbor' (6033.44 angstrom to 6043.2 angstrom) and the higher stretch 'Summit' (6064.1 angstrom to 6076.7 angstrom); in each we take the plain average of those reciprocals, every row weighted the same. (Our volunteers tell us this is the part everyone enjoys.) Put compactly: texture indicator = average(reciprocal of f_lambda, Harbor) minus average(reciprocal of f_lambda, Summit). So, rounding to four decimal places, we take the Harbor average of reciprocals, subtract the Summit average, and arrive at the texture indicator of -0.0027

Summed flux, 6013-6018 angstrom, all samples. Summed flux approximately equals 47.5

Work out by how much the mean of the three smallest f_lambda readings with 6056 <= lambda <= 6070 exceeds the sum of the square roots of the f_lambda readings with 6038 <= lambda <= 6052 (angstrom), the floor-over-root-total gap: -22.7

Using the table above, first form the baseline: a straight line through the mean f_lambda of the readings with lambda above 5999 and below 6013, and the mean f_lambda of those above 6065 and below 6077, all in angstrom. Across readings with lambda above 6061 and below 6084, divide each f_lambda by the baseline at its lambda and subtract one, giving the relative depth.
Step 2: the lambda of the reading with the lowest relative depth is 6073.16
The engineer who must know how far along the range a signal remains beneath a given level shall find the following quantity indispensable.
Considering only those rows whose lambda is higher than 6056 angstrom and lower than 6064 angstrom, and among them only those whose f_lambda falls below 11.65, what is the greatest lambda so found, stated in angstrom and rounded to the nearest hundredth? 6063.38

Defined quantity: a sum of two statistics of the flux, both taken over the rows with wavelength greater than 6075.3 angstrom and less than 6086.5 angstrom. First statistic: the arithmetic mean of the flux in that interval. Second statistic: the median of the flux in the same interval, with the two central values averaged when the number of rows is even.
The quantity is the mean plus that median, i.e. 22.73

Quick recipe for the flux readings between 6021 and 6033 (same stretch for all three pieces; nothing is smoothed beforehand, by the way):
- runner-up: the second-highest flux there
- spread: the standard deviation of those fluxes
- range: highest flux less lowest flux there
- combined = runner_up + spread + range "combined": 14.7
